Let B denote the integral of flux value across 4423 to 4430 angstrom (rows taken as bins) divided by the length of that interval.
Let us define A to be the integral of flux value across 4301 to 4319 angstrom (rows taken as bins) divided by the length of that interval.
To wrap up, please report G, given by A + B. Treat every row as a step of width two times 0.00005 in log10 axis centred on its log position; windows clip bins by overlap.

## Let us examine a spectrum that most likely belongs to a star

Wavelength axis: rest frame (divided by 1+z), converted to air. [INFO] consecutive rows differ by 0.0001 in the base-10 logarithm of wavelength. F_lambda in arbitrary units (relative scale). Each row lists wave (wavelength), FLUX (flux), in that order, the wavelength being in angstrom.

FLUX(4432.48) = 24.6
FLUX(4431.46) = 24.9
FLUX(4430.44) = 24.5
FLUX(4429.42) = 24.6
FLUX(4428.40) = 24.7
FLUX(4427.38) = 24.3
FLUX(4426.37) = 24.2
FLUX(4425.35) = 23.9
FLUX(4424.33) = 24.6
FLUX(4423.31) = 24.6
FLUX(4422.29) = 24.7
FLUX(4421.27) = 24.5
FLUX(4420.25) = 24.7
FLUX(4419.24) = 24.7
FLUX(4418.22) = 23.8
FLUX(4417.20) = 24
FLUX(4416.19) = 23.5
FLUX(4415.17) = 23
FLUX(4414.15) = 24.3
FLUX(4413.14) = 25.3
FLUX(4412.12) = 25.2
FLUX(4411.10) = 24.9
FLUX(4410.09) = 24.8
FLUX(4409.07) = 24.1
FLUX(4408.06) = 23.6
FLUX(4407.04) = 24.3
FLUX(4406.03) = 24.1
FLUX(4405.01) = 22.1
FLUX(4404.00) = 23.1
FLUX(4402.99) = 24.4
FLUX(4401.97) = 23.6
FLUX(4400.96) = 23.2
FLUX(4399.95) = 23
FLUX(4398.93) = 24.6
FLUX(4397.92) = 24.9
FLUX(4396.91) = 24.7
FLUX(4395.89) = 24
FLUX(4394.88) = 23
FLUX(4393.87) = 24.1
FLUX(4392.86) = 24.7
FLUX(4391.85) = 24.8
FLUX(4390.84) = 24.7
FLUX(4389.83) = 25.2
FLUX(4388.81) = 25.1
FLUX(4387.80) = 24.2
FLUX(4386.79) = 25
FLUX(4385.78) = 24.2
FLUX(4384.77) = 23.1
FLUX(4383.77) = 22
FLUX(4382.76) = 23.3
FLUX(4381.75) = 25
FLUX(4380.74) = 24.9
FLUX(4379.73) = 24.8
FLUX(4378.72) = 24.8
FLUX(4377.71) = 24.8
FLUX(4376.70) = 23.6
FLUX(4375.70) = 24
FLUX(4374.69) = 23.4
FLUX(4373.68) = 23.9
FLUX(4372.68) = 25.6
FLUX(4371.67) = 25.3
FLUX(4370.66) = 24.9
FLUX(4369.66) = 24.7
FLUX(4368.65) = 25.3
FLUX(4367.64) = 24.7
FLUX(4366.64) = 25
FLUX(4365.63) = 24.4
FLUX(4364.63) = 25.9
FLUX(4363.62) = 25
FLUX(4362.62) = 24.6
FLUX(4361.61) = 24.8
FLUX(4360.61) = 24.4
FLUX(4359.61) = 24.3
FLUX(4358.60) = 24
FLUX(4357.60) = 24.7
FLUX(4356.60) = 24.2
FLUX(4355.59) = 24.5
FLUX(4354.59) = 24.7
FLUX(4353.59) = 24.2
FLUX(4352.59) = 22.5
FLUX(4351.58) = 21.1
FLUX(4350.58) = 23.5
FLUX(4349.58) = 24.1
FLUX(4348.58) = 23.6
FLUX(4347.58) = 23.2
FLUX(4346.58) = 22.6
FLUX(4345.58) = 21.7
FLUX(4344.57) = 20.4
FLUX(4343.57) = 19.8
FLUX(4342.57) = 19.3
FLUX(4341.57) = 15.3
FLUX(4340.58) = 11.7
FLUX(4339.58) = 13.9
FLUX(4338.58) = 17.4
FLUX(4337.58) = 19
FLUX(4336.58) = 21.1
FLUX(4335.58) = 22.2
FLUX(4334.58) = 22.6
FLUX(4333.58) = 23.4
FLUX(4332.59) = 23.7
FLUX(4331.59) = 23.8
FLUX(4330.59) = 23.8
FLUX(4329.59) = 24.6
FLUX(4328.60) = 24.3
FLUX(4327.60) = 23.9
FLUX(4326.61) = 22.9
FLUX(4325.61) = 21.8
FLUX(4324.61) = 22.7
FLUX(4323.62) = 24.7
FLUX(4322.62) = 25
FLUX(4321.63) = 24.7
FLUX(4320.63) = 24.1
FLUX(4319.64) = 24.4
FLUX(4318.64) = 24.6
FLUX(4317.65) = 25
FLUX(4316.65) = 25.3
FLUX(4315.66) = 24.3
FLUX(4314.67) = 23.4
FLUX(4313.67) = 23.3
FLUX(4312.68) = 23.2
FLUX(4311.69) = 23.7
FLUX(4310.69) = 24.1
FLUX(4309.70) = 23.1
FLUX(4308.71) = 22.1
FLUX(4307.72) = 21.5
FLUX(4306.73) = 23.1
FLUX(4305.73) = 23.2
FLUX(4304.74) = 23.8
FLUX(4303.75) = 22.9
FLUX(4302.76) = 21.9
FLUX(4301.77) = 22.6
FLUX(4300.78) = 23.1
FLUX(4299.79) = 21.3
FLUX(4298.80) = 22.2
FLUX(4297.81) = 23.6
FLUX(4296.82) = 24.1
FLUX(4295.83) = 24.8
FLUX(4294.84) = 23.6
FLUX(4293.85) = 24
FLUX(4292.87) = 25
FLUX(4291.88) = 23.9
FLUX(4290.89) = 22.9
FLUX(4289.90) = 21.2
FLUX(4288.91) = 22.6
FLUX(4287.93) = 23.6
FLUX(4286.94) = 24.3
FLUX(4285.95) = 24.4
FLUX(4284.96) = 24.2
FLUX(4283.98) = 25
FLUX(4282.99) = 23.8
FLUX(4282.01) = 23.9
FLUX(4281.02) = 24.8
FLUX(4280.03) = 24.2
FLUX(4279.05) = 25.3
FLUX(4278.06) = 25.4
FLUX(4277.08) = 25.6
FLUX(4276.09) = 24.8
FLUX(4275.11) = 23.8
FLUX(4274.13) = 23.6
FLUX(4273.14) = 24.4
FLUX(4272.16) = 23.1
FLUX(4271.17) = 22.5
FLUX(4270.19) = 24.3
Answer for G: 47.81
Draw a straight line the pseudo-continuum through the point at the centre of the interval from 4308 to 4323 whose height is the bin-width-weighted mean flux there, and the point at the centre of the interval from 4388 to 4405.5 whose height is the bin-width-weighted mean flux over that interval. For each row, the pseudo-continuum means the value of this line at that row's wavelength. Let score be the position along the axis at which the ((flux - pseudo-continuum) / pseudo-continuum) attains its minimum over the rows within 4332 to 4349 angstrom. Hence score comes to 4340.58 angstrom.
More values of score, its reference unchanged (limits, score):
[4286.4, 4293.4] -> 4289.90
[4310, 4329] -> 4325.61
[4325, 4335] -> 4325.61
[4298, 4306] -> 4299.79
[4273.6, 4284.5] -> 4274.13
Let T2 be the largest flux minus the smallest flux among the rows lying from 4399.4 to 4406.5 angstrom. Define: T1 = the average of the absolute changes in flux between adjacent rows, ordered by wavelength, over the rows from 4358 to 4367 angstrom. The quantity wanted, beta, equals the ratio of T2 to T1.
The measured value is 4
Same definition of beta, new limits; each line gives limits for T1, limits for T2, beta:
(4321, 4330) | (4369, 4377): 3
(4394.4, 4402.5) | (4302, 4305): 3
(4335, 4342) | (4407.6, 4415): 1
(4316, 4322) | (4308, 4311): 6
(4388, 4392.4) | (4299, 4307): 11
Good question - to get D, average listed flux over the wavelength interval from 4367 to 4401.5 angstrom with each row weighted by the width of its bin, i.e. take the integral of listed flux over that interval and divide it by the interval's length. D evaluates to 24.3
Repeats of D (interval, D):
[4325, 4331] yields 23.5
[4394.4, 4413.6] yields 24.0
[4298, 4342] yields 22.5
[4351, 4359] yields 23.7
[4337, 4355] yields 20.4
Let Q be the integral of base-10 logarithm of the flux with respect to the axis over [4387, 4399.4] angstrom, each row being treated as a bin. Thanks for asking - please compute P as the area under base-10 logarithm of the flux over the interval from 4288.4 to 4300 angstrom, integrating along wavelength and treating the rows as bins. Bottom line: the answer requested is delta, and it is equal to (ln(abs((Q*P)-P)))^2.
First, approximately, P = 15.9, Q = 17.2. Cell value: 30.8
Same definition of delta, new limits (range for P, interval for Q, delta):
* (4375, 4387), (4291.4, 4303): 30.3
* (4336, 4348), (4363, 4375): 30.0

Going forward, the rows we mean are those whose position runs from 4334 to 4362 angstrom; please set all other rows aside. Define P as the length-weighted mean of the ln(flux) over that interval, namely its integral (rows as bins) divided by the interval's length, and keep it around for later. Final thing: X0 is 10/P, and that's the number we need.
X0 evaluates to 3.27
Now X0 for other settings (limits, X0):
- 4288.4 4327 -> 3.17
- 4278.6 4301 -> 3.16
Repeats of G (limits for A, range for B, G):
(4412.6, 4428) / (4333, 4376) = 46.96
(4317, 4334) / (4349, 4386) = 48.26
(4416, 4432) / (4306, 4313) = 47.38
